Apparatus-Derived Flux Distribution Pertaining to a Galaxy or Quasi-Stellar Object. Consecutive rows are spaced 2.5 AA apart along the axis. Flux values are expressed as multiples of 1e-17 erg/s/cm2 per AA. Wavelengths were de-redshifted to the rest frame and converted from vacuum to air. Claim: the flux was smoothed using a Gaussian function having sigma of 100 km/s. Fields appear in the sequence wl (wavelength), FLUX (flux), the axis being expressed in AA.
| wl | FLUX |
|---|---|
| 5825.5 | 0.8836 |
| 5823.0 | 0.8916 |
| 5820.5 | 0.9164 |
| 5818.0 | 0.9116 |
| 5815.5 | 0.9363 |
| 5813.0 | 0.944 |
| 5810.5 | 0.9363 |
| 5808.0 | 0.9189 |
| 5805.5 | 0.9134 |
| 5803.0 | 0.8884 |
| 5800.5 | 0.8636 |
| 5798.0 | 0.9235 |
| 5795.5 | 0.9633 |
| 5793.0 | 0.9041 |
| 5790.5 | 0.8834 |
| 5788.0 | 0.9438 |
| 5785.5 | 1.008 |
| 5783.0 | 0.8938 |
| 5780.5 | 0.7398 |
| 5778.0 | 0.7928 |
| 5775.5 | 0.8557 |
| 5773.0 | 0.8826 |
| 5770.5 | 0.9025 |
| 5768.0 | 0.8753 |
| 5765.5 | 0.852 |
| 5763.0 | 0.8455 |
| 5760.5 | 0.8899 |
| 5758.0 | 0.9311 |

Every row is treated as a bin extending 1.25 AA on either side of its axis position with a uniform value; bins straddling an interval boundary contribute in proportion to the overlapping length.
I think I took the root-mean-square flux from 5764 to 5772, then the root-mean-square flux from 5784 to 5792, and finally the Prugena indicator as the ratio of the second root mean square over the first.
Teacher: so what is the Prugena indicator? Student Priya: 1.08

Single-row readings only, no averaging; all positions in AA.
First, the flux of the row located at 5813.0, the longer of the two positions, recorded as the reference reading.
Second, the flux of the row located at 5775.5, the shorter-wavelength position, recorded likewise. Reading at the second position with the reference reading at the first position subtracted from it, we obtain -0.09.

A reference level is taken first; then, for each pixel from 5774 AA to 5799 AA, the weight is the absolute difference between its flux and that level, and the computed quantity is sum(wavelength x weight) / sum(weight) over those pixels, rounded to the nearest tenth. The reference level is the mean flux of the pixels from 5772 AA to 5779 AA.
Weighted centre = 5788.0 AA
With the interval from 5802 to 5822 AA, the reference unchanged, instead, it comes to 5812.3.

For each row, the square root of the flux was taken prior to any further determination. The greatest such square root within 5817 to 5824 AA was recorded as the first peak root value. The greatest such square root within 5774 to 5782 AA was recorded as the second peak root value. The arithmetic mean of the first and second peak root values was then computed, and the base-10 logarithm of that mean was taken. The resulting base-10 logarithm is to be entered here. -0.026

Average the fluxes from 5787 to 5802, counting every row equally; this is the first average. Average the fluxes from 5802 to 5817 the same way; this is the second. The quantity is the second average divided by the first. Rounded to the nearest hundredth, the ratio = 1.01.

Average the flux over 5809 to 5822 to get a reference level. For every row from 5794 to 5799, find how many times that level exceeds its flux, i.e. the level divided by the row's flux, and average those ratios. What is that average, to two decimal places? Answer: 0.99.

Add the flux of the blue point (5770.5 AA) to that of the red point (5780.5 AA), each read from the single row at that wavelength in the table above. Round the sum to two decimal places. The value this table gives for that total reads 1.64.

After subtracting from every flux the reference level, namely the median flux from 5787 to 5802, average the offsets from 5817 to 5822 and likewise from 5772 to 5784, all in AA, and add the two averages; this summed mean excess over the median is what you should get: -0.08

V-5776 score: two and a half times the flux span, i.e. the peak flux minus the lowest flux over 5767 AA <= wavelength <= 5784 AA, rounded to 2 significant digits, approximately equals 0.41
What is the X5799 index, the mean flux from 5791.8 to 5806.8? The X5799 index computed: 0.91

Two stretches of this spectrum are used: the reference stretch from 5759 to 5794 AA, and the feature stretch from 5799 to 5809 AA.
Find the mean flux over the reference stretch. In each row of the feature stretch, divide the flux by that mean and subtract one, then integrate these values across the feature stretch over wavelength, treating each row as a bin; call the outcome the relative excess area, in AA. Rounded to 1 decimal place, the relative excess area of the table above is 0.2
